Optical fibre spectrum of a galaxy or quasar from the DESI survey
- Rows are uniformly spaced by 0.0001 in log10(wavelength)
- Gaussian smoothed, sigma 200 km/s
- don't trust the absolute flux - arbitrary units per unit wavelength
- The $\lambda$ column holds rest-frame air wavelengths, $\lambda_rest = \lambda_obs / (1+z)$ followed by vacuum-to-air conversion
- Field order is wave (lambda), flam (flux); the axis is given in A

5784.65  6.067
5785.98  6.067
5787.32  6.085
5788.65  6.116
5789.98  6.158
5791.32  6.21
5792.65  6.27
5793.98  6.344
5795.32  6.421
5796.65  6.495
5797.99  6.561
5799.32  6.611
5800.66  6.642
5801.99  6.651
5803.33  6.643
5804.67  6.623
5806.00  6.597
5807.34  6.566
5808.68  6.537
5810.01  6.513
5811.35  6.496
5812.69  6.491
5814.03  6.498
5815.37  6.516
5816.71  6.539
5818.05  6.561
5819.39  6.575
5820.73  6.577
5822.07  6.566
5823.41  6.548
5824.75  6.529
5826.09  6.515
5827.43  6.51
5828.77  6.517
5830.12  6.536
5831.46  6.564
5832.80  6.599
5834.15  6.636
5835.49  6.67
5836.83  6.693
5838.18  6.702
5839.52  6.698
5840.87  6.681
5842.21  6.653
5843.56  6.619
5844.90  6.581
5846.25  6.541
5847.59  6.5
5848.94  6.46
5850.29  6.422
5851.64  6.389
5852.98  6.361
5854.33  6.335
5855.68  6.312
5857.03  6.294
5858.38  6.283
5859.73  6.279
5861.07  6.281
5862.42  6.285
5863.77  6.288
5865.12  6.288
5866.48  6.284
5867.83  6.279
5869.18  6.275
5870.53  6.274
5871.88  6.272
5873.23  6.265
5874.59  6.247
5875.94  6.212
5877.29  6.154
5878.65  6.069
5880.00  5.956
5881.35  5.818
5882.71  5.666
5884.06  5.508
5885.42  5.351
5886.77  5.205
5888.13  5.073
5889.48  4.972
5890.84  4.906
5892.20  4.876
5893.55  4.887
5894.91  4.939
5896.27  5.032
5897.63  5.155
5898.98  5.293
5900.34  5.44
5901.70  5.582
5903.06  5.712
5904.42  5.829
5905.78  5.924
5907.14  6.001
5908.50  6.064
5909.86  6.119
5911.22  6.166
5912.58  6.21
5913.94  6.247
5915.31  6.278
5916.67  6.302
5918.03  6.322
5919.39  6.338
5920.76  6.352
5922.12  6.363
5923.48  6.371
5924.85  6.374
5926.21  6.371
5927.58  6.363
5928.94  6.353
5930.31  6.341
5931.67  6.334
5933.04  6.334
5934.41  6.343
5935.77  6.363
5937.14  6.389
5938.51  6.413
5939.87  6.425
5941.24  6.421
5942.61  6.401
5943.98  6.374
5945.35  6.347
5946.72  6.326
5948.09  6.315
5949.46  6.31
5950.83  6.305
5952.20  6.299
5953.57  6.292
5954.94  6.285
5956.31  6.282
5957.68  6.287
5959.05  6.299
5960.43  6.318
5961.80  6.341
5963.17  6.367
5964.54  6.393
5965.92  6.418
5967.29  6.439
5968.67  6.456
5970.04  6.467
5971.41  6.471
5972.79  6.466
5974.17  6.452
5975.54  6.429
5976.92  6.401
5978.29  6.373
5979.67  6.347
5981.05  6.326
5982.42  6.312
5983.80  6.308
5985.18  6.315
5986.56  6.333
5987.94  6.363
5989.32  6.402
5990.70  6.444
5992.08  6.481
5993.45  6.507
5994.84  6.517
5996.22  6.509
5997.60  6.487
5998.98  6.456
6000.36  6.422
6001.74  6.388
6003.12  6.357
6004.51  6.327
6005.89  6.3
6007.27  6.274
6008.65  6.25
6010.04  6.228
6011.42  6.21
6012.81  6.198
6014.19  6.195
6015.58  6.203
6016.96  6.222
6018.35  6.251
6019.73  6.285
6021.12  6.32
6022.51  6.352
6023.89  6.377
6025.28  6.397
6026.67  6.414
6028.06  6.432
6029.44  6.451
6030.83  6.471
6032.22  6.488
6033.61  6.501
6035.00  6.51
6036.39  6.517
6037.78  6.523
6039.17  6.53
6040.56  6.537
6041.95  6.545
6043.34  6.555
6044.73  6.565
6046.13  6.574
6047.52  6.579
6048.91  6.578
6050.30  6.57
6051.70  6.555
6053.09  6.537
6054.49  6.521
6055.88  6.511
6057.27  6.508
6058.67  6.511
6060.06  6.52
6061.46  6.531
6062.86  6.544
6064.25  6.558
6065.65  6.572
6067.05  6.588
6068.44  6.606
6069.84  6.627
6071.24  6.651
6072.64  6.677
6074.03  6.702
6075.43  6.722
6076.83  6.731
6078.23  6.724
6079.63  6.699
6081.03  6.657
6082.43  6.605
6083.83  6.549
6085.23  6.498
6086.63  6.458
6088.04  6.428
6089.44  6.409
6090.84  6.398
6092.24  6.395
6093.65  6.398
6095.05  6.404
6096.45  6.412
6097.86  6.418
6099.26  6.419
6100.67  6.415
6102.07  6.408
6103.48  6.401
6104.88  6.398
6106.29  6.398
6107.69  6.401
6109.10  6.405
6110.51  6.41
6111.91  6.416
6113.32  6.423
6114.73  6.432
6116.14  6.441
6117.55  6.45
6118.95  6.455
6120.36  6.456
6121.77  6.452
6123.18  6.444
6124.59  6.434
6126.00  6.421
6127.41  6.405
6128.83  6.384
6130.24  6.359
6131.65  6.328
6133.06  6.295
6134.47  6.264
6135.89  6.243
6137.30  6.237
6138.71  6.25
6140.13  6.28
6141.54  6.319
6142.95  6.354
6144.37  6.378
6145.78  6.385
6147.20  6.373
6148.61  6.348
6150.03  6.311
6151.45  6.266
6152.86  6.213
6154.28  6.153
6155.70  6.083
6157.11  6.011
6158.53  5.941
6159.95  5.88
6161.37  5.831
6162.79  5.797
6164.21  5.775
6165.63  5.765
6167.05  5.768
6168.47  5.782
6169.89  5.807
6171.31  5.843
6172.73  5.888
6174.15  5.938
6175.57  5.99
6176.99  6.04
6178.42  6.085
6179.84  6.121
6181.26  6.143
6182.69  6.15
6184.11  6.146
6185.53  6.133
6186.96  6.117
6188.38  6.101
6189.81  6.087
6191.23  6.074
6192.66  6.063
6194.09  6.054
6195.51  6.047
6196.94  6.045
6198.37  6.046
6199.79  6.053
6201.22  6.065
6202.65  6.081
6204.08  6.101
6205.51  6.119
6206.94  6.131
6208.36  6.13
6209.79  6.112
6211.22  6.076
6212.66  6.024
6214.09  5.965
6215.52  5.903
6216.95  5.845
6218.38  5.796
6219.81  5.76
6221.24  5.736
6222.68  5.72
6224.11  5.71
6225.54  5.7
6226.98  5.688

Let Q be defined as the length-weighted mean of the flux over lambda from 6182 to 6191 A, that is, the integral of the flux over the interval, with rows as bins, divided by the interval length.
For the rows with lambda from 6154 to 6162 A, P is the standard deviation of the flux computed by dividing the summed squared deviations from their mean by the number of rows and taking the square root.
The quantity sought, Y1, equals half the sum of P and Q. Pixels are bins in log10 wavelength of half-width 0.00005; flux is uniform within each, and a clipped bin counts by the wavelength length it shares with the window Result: 3.12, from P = 0.112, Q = 6.12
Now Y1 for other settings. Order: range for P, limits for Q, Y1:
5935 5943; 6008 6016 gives 3.11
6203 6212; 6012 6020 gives 3.12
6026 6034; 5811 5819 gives 3.27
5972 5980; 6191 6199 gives 3.04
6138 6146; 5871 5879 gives 3.13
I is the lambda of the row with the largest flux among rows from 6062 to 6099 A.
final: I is 6076.83 A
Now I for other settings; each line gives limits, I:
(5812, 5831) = 5820.73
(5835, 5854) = 5838.18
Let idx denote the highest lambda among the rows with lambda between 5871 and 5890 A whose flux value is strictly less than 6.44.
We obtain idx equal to 5889.48 A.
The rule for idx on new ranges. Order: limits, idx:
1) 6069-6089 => 6088.04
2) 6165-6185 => 6184.11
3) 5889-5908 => 5907.14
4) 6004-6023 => 6022.51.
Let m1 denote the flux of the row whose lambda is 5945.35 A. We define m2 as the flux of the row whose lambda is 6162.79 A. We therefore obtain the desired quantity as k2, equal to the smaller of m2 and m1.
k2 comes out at 5.8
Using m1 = 6.347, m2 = 5.797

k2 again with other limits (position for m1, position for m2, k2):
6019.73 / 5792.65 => 6.3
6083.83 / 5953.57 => 6.3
